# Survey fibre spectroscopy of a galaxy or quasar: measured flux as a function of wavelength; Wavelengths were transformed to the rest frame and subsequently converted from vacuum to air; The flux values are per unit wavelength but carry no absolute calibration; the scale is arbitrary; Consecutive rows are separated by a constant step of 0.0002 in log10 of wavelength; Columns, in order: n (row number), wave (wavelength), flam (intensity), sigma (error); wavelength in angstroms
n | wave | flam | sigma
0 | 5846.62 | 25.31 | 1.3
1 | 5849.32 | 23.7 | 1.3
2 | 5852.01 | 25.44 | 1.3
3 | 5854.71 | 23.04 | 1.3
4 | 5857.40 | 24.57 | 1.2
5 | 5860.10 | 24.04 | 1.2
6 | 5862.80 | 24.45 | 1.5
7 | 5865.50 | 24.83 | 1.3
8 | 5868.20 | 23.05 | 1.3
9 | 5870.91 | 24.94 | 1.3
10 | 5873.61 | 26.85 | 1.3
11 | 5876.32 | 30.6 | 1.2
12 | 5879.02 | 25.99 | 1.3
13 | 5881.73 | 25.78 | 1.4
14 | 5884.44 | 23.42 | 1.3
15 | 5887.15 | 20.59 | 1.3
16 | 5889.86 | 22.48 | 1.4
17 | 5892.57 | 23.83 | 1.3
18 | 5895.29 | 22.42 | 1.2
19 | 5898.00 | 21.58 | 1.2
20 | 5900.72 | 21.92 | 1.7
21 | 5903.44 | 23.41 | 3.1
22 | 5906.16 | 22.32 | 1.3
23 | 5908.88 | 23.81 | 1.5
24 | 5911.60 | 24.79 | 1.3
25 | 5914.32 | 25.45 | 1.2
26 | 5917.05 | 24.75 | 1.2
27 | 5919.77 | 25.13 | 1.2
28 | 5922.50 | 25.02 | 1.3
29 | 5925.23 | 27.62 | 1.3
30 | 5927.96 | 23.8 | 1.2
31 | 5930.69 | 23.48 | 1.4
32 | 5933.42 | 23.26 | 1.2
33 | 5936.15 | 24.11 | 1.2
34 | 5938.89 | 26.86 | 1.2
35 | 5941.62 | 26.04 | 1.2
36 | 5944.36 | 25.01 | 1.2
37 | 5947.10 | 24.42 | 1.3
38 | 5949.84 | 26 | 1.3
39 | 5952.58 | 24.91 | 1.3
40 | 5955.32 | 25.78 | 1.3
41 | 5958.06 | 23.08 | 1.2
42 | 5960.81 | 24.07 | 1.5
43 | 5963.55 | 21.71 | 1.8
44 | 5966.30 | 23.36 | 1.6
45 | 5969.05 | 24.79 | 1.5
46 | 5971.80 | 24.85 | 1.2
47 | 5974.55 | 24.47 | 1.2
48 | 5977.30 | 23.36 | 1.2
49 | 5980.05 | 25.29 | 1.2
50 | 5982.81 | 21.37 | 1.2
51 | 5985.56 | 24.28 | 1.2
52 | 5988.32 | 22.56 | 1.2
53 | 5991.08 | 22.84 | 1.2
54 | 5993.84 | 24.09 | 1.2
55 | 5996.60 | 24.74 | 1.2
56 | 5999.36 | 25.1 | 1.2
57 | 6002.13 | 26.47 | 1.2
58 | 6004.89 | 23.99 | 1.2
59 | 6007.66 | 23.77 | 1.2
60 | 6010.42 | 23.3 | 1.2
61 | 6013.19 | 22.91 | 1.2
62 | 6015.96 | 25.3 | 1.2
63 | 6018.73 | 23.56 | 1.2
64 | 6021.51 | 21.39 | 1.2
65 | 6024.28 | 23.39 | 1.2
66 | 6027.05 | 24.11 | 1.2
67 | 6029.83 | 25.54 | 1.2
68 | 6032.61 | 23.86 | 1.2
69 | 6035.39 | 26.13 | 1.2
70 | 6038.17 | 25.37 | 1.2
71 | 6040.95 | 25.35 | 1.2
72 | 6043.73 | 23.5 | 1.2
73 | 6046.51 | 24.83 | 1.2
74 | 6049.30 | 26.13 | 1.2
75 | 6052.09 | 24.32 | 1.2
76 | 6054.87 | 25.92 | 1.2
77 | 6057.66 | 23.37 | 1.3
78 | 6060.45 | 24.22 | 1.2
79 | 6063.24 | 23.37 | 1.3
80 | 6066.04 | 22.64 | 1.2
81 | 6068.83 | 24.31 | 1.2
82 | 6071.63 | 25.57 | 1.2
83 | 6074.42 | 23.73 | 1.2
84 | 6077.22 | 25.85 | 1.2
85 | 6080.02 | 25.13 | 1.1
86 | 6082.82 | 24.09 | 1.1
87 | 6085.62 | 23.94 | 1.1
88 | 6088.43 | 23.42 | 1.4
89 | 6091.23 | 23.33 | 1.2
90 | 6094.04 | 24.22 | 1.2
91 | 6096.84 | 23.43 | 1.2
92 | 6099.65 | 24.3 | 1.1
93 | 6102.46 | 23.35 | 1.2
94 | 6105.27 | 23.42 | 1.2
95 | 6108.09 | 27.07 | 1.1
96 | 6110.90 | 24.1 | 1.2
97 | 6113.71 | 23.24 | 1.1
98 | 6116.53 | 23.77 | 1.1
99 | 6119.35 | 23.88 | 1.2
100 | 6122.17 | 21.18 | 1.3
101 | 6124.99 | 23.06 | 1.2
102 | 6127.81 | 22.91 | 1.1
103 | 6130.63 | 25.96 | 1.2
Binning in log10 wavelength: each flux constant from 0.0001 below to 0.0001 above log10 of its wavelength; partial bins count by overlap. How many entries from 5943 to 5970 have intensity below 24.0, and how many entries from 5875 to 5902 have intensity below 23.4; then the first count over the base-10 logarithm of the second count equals 4.3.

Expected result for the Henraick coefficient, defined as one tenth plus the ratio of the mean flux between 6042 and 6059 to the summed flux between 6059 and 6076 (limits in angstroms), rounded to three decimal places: 0.272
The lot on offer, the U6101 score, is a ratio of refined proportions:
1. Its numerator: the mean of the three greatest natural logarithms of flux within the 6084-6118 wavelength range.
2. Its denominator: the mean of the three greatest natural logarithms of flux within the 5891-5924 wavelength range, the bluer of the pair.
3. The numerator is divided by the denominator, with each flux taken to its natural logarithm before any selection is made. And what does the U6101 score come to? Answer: 1.00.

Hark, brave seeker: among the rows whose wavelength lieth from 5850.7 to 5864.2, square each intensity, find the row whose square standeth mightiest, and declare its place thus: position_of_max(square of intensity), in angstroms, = 5852.01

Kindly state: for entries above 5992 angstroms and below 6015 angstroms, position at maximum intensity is 6002.13 angstroms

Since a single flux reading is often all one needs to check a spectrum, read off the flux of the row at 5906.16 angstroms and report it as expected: 22.32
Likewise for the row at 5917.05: 24.75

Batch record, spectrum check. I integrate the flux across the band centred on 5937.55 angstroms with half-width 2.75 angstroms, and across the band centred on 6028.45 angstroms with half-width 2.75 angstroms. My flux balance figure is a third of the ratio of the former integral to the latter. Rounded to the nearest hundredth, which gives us 0.34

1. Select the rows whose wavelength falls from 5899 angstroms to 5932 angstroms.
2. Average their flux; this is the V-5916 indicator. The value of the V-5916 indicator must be 24.3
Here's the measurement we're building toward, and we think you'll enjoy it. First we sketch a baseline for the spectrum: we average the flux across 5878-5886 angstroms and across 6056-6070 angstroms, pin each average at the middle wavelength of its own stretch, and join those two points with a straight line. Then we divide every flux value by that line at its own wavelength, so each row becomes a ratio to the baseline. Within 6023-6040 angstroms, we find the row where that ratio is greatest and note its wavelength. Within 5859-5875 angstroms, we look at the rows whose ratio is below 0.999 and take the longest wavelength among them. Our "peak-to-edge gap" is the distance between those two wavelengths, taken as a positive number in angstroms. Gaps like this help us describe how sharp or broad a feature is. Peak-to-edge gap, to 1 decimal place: 164.5 angstroms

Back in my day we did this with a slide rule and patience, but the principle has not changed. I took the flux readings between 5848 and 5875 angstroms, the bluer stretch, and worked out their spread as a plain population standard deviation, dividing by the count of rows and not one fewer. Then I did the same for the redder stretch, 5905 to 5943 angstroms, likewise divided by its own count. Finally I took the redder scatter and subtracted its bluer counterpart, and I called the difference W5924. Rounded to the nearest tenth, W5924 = 0.3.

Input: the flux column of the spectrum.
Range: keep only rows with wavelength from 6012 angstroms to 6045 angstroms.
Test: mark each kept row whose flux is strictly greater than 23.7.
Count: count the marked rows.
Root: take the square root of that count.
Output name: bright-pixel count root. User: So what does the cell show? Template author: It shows 2.65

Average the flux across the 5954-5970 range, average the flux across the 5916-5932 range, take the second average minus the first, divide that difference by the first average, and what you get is 0.05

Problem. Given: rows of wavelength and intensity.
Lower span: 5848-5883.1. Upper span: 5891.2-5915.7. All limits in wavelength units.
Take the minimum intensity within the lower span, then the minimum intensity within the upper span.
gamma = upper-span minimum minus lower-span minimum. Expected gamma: -1.5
